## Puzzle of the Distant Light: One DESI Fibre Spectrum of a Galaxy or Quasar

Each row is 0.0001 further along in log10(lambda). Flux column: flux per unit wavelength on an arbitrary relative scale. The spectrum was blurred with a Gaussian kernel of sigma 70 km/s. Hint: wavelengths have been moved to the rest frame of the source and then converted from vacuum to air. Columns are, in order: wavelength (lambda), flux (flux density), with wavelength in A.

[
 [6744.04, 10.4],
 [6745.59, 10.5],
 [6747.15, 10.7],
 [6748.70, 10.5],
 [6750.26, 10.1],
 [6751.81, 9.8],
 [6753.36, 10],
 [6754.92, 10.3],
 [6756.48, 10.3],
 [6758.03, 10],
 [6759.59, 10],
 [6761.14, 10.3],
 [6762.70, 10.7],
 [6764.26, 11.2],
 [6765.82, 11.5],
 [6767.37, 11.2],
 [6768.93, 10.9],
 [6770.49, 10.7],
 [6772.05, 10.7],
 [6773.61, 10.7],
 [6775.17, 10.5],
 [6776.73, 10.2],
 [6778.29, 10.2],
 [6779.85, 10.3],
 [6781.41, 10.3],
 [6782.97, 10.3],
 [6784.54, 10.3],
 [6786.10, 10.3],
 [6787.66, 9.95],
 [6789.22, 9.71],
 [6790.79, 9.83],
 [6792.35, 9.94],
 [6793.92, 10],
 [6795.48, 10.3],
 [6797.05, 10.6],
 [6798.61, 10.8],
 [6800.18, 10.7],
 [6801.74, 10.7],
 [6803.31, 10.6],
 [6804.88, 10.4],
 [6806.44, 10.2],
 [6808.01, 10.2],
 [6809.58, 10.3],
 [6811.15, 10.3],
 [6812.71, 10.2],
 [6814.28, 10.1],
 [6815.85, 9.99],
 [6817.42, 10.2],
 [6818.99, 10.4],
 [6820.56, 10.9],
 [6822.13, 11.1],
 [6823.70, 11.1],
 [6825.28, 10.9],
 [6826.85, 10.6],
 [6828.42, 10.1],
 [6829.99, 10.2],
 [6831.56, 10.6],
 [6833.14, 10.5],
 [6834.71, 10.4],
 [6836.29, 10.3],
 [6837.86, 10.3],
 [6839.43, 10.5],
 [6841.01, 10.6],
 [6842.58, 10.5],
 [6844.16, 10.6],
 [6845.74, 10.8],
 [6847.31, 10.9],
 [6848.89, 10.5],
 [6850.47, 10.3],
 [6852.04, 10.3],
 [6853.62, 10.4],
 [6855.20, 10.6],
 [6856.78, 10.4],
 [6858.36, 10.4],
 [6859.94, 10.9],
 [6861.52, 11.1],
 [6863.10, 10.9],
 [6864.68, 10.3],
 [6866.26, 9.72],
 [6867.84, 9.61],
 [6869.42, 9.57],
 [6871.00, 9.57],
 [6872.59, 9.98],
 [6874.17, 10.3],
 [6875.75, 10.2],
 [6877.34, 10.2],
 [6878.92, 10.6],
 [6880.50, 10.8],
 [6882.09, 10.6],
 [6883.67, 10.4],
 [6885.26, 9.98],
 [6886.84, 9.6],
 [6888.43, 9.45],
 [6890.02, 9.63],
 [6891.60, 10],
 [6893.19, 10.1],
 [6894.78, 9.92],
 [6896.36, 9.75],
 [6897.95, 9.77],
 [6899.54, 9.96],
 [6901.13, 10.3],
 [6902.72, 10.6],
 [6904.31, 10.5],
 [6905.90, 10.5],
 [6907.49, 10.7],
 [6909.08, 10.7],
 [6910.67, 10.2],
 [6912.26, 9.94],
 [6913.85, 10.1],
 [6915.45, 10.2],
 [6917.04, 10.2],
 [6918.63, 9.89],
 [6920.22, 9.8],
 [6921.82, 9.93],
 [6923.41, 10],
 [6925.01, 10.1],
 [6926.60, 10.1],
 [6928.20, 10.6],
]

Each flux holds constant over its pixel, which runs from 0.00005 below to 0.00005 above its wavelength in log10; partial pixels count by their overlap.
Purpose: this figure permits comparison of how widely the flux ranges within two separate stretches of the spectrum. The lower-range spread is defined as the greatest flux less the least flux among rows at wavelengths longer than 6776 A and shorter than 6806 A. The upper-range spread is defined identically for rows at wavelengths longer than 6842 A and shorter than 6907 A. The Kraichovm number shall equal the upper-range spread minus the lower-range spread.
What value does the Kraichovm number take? 0.56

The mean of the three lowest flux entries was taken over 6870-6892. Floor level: 9.5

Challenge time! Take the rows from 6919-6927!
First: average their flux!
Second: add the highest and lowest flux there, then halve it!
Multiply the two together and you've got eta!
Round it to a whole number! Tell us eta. 99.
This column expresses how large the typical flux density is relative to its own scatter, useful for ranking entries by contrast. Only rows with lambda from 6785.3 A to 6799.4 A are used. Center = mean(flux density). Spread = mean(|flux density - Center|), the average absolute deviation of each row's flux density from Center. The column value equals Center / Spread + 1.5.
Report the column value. 35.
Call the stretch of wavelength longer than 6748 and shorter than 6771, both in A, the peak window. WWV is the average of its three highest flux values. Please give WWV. 11.30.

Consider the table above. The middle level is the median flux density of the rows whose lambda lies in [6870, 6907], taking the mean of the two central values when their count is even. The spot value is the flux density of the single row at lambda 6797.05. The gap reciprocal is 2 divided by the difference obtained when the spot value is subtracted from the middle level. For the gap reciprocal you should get -4.0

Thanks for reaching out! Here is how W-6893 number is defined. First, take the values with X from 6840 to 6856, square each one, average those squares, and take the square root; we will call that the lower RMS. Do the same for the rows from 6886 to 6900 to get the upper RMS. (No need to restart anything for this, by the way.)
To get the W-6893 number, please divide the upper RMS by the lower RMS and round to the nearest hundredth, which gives 0.93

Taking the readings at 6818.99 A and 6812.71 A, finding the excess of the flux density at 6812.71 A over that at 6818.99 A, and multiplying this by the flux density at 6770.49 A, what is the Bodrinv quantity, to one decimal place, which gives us -2.1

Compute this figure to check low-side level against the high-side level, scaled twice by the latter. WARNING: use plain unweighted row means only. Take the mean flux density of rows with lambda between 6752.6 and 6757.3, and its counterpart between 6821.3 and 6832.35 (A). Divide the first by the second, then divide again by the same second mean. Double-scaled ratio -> 0.090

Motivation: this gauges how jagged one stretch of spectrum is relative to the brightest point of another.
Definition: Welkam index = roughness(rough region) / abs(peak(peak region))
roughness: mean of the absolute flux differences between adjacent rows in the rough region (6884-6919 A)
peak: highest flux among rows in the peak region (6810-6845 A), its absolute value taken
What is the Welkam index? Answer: 0.017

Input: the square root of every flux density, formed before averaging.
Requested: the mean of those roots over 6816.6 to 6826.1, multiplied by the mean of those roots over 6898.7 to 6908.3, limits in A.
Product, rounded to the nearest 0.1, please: 10.6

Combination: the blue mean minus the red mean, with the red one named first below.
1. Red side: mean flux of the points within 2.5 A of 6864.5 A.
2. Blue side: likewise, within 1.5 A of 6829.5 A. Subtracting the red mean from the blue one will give -0.16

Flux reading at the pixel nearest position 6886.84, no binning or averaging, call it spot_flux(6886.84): 9.6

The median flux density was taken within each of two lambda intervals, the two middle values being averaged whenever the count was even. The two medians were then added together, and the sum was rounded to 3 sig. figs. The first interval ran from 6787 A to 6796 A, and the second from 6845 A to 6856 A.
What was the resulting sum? 20.4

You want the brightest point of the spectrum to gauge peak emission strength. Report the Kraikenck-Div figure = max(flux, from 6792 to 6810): 10.8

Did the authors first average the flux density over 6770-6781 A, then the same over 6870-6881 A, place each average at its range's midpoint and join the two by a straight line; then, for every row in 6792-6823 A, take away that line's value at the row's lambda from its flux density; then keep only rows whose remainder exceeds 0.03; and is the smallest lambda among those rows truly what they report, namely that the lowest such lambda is 6797.05 A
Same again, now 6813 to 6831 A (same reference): 6818.99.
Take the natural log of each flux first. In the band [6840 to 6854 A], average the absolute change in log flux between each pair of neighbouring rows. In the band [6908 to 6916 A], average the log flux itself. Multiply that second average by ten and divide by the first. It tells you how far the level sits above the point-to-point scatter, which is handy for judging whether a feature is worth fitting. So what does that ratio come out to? 1644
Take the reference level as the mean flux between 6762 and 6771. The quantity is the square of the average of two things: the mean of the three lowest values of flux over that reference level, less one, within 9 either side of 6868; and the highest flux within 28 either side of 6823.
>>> 30.1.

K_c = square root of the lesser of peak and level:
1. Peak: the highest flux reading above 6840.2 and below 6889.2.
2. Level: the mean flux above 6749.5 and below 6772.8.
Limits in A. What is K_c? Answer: 3.24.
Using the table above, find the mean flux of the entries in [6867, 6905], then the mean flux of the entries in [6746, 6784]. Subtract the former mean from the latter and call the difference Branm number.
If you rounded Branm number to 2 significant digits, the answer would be 0.42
